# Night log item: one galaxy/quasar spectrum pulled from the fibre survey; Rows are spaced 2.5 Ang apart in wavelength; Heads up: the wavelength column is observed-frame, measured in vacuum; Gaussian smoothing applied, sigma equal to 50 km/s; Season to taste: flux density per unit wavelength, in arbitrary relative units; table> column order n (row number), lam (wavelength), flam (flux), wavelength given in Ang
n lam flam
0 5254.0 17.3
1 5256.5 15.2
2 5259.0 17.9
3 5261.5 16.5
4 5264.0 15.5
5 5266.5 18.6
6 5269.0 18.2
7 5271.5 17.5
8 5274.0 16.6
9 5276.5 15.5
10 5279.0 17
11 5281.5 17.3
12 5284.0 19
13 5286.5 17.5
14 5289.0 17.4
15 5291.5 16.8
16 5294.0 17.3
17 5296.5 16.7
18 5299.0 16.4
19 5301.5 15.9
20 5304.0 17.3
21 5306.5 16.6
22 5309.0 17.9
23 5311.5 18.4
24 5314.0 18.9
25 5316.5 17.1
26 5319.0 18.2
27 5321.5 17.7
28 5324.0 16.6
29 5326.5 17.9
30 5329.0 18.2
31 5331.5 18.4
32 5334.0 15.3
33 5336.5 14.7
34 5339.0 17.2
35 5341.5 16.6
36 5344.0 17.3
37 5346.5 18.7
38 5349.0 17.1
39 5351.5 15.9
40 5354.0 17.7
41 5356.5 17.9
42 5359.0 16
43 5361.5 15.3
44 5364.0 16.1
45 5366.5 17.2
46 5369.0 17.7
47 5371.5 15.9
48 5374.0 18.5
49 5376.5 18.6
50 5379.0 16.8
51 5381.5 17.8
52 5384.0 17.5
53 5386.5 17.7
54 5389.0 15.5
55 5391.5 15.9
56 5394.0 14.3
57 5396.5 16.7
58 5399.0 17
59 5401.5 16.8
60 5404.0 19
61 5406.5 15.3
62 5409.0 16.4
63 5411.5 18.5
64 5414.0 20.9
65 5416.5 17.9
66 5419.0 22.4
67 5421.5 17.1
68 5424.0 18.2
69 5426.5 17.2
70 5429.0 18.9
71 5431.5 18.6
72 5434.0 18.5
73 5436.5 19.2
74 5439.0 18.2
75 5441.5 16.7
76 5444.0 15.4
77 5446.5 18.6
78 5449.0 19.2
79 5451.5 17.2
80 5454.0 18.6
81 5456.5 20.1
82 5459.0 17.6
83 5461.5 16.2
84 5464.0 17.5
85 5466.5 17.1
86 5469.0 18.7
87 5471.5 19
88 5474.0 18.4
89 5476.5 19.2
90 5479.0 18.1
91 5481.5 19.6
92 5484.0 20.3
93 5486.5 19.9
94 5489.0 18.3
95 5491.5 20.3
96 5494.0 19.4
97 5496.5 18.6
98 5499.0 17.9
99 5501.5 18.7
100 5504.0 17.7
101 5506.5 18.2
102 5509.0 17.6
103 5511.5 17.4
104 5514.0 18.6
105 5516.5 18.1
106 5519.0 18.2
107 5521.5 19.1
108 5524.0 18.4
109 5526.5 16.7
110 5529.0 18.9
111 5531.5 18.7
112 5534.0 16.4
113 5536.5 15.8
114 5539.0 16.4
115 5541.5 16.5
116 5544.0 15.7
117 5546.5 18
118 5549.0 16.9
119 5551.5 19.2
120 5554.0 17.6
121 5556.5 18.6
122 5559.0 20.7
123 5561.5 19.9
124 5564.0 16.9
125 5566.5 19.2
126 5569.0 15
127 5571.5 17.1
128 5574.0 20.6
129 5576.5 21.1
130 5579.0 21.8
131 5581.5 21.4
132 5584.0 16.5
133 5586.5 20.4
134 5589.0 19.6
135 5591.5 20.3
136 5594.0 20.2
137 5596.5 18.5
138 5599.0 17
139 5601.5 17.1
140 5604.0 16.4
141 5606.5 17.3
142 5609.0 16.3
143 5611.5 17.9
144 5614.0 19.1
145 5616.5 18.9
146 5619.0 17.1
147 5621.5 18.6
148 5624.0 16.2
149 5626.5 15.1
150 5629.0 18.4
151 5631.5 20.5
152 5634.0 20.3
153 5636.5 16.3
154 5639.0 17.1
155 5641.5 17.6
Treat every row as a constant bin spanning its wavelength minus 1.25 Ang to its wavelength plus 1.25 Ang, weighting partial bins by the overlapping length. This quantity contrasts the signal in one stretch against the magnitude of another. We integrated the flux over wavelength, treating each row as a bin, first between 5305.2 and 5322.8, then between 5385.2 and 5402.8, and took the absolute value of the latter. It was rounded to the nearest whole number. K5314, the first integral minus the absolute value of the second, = 27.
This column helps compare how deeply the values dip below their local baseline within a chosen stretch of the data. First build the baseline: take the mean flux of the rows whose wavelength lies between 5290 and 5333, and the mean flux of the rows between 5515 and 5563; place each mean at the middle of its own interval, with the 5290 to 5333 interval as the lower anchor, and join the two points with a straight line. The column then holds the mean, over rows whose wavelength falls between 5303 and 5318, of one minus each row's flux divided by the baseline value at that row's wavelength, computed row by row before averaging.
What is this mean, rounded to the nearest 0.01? -0.02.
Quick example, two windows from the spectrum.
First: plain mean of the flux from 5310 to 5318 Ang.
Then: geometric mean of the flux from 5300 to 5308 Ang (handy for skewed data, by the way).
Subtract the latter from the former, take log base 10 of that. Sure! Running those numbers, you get 0.19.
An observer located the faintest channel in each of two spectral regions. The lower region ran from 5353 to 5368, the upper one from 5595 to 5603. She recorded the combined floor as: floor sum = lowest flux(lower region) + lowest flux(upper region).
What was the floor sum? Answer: 32.3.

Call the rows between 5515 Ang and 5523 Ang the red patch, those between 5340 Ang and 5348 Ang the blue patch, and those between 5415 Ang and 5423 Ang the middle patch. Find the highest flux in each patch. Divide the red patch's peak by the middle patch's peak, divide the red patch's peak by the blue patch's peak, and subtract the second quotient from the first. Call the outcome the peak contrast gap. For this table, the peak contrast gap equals -0.17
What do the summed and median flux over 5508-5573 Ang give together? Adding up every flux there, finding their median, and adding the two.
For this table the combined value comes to 479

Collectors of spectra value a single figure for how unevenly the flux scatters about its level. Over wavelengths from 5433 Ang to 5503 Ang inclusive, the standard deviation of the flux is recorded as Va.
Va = 1.2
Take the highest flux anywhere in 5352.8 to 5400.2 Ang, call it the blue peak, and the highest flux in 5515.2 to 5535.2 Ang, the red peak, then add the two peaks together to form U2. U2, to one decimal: 37.7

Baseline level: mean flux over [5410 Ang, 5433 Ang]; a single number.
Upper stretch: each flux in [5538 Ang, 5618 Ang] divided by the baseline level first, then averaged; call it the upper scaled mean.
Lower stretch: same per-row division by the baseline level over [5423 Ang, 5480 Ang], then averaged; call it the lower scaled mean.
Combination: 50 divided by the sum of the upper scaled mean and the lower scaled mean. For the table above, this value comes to 25.8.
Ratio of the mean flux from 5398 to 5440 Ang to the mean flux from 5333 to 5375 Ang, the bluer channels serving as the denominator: 1.09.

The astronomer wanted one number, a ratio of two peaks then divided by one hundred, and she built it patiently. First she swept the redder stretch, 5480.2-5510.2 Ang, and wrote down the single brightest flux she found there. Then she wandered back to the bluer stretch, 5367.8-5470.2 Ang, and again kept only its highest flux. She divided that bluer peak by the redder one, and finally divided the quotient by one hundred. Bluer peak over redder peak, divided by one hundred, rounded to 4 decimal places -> 0.0110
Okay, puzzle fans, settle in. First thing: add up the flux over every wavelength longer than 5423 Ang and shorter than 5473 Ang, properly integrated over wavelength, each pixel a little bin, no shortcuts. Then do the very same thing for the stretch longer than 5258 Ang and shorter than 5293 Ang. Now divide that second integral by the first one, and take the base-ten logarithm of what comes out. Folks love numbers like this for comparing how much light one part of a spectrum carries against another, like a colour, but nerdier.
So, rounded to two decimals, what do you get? -0.17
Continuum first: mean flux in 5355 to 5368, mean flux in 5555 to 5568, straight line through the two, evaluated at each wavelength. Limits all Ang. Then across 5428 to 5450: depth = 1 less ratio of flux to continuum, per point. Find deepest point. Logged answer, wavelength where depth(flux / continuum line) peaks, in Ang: 5444.0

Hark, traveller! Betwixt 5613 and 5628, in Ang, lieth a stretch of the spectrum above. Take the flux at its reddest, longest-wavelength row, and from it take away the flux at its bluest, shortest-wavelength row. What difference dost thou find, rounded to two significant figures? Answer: -4.0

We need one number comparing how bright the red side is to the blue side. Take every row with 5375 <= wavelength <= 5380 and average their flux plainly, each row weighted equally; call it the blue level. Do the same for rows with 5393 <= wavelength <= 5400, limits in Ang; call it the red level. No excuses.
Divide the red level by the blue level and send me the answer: 0.90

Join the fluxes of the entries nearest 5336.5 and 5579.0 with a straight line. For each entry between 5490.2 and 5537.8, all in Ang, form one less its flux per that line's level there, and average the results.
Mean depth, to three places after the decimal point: 0.087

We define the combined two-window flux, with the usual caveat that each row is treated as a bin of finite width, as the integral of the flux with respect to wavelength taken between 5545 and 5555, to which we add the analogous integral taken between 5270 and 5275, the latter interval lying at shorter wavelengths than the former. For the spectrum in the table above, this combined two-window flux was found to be 264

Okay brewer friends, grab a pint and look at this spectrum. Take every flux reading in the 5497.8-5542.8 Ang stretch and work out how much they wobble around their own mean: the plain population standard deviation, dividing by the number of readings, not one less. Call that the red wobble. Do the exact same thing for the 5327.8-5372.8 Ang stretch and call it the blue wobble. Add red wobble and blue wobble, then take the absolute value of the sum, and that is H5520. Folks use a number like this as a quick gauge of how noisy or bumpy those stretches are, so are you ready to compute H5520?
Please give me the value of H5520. 2.1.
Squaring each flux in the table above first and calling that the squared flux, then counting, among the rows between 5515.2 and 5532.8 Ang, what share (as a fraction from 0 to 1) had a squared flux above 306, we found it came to 0.86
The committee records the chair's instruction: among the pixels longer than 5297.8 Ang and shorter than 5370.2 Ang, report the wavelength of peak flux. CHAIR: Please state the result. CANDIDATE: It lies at 5314.0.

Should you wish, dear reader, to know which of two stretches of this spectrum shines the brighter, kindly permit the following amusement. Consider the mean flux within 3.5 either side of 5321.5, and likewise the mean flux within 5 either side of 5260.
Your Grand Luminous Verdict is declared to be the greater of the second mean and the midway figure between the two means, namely 16.9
